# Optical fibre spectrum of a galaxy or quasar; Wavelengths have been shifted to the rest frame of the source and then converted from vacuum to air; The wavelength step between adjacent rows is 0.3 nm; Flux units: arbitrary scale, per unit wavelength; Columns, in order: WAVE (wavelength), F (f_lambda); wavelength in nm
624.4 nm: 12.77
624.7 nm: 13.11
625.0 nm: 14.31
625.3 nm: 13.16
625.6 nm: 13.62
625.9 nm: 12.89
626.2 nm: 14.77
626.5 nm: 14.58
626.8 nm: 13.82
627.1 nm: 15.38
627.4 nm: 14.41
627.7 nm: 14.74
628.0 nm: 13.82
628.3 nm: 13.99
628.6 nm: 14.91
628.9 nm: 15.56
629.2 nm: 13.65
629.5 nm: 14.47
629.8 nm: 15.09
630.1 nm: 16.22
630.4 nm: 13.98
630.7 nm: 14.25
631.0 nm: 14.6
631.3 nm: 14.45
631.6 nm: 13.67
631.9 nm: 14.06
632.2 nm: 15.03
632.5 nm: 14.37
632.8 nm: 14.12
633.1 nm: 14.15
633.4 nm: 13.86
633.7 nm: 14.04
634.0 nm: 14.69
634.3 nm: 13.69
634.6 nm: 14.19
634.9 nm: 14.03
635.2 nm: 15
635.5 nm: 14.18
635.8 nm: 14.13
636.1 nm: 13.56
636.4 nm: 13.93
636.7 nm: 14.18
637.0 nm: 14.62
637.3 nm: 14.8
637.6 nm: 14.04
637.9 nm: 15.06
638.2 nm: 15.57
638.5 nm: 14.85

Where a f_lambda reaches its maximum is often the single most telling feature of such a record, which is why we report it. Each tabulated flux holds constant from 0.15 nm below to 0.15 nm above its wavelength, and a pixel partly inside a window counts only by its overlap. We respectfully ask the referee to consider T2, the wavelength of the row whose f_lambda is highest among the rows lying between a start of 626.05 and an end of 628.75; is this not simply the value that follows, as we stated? 627.1 nm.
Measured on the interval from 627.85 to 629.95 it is 628.9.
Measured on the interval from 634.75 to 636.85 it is 635.2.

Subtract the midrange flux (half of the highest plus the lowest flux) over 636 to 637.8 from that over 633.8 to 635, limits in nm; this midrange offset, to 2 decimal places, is 0.01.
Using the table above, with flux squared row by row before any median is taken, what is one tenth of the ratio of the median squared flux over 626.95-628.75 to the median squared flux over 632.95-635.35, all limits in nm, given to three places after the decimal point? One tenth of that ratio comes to 0.107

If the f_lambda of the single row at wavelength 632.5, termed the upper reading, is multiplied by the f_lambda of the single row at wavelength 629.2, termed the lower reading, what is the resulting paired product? 196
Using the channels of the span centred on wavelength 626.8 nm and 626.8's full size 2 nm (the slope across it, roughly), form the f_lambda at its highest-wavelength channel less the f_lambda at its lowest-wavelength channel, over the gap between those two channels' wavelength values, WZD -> 1.0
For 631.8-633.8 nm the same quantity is 0.0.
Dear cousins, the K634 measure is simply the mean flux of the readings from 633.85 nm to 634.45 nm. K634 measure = 14.2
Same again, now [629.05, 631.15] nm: 14.6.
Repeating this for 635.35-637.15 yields 14.1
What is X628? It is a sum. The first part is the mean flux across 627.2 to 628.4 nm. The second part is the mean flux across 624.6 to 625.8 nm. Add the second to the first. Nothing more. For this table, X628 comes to 27.8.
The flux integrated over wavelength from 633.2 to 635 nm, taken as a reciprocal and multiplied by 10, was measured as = 0.394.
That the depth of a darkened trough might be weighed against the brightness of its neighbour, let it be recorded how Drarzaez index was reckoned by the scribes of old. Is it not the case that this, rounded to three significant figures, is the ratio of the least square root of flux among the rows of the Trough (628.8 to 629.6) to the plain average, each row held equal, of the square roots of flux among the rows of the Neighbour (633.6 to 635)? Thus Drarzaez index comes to 0.983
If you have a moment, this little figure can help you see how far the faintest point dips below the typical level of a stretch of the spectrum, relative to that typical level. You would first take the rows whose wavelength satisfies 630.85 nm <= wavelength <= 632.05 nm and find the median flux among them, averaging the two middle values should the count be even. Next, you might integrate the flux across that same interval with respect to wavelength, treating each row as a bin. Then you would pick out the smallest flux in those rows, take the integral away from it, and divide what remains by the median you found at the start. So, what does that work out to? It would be -0.2360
